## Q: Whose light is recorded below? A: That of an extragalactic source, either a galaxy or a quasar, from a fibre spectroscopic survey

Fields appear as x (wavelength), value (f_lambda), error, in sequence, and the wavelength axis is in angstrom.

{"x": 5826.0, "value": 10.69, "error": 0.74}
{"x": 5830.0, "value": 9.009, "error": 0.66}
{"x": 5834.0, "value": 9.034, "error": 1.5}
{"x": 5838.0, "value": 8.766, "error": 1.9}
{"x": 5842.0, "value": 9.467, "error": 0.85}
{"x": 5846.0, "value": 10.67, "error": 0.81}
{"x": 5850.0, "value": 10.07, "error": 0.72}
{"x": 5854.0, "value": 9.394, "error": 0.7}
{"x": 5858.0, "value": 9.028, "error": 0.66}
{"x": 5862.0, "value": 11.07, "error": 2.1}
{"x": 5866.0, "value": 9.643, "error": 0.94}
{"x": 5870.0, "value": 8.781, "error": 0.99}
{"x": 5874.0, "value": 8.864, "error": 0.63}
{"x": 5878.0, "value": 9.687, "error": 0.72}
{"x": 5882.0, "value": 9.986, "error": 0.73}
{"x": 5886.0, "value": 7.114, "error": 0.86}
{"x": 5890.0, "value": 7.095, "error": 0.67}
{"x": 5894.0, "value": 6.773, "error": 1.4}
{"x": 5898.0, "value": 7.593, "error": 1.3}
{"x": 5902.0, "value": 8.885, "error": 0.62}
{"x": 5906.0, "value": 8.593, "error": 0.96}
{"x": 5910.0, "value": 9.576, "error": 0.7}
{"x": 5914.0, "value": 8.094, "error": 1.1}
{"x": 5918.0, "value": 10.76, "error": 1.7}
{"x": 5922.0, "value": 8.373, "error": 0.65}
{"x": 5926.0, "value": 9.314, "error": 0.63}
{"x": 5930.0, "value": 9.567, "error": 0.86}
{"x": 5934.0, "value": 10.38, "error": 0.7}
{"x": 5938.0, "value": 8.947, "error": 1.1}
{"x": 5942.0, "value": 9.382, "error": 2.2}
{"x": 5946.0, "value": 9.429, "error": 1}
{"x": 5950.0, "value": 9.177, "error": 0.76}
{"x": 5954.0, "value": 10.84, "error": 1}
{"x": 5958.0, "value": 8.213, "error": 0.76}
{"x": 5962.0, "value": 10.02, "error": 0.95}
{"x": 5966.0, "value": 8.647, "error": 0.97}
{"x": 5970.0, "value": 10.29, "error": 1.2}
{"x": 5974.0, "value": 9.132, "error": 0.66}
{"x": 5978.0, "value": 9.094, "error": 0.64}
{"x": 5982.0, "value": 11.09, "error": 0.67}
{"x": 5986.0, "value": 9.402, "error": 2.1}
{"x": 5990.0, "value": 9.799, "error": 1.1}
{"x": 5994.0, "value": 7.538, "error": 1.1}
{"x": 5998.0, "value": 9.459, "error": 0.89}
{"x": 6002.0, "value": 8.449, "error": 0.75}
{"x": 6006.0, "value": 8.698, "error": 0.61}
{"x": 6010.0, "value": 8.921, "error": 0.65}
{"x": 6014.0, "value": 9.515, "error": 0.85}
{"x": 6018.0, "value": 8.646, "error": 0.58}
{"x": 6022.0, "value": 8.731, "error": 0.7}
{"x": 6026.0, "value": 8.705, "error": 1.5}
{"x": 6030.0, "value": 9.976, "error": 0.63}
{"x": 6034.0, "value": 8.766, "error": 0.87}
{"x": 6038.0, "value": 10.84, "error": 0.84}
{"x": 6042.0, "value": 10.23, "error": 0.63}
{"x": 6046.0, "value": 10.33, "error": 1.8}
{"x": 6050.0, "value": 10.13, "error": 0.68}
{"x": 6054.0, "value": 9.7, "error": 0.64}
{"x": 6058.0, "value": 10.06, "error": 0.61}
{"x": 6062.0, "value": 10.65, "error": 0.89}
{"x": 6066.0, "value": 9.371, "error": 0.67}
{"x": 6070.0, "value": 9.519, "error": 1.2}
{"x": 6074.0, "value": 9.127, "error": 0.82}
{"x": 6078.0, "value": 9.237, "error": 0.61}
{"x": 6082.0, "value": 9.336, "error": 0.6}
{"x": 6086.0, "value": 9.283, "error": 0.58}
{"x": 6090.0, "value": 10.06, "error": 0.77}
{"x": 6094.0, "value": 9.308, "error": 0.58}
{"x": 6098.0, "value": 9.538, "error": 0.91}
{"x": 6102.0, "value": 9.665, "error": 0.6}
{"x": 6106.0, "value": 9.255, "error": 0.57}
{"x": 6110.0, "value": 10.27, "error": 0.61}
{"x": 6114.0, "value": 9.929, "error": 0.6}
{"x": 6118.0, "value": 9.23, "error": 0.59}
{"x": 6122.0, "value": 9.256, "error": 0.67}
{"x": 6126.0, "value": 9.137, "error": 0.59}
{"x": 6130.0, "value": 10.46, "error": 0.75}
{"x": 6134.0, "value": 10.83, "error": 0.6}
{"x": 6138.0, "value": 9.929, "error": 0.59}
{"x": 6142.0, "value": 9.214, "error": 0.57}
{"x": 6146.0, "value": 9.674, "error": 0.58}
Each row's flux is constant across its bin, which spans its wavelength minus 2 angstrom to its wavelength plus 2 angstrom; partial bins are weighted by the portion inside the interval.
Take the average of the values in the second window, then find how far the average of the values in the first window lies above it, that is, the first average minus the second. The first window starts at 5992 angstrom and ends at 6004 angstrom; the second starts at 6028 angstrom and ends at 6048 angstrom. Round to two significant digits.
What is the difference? -1.5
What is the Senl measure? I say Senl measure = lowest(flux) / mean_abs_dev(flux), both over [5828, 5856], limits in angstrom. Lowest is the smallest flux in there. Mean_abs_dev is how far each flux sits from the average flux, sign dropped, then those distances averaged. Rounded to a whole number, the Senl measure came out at 17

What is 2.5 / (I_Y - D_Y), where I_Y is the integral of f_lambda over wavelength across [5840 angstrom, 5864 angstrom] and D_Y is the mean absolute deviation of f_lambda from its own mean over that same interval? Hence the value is 0.0105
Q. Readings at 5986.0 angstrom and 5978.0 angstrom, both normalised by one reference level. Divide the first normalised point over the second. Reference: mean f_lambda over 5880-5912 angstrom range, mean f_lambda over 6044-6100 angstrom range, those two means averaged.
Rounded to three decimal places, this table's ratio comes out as 1.034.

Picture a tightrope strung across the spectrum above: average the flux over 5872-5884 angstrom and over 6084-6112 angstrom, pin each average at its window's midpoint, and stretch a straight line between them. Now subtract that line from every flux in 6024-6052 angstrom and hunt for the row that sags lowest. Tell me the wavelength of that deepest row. 6026.0 angstrom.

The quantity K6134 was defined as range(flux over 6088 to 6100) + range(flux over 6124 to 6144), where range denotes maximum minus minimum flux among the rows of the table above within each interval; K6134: 2.4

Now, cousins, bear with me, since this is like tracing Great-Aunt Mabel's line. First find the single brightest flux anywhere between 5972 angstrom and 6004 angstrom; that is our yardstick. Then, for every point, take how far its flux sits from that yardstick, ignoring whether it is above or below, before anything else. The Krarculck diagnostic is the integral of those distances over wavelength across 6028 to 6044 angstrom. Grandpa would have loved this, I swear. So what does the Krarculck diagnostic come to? 18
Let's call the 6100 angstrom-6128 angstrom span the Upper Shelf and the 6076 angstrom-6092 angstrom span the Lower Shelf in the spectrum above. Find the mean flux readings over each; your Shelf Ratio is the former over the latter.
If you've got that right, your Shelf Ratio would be 1.01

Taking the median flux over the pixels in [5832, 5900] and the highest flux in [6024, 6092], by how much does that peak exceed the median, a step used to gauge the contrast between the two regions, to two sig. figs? 1.8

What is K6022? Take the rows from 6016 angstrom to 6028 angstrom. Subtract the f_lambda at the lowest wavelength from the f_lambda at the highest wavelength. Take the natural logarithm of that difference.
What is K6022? -2.8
